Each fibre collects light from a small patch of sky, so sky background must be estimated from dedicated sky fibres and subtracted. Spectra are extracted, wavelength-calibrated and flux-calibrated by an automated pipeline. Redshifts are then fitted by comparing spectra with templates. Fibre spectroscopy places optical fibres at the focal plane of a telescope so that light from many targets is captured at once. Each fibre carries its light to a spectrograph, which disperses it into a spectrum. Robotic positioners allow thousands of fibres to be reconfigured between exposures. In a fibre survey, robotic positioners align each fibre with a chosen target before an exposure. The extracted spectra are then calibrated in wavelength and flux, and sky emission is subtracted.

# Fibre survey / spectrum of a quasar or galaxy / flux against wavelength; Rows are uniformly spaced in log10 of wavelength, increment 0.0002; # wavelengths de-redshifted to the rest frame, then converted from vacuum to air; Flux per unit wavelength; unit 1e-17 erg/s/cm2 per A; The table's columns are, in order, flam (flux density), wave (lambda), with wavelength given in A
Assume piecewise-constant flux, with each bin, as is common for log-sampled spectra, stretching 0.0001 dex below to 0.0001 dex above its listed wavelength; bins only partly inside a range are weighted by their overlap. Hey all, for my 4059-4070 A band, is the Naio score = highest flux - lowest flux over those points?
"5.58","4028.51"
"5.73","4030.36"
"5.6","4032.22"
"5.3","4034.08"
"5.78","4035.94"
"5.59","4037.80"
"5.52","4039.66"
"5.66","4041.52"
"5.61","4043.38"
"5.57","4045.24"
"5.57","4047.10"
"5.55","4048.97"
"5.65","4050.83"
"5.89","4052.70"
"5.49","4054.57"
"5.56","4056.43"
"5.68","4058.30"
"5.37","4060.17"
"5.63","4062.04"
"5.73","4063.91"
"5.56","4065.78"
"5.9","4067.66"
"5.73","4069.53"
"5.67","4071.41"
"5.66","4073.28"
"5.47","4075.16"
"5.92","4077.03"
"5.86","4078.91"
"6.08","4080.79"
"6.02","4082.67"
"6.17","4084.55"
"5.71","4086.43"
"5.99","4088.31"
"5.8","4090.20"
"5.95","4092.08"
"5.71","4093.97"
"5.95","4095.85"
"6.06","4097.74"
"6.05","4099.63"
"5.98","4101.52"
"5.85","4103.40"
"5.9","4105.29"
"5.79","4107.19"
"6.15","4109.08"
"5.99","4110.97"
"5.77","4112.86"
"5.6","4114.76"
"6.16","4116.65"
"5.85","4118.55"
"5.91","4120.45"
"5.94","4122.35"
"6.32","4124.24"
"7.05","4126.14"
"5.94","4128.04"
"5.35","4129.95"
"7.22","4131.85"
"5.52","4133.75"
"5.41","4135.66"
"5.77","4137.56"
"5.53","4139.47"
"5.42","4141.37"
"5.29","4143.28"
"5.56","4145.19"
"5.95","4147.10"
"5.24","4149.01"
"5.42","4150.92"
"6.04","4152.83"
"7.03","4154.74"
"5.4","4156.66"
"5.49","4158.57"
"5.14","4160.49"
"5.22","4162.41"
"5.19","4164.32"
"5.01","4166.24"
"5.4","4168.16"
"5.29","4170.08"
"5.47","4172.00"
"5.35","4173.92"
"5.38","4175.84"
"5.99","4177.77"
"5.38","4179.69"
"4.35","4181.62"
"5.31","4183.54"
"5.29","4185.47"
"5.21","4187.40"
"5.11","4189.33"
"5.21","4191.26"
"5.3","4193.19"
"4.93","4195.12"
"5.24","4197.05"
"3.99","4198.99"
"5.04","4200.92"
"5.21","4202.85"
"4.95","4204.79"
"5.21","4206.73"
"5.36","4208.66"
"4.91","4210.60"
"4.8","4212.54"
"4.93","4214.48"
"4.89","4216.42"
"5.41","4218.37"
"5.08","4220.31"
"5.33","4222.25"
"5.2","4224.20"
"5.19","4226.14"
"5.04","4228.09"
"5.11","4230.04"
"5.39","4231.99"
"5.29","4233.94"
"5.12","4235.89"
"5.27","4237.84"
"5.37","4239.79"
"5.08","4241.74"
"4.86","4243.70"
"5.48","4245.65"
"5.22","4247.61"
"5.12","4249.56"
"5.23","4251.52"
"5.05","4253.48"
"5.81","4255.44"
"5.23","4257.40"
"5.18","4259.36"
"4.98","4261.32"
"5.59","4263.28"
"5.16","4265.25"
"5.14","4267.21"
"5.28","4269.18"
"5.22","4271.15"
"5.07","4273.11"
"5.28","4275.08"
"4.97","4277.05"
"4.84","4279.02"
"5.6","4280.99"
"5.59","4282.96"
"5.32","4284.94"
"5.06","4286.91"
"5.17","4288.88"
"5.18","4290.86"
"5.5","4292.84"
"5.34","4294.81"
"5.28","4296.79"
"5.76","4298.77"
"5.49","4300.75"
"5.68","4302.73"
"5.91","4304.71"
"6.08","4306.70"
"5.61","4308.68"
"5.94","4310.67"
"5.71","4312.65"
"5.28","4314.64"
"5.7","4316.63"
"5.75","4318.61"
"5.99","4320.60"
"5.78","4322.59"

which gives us 0.53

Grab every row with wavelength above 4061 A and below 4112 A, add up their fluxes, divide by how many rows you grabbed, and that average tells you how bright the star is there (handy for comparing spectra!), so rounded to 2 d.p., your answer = 5.86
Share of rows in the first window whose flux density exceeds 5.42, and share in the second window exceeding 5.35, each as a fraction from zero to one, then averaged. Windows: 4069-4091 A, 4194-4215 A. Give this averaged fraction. 0.55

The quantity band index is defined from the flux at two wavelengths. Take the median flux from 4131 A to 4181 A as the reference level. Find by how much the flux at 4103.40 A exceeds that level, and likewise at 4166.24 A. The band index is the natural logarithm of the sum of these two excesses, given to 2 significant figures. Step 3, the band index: -3.5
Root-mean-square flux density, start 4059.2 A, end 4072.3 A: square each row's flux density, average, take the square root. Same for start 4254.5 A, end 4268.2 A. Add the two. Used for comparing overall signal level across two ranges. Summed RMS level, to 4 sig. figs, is 10.96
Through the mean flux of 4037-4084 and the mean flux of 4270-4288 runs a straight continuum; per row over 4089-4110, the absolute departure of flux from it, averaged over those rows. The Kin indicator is 0.33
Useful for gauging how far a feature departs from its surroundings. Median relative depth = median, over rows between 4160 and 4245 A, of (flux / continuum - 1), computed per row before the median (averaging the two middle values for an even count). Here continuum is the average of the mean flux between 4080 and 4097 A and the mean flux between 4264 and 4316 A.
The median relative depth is -0.08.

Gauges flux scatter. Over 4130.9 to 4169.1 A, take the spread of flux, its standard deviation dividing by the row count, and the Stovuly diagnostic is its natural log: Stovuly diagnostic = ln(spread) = -0.6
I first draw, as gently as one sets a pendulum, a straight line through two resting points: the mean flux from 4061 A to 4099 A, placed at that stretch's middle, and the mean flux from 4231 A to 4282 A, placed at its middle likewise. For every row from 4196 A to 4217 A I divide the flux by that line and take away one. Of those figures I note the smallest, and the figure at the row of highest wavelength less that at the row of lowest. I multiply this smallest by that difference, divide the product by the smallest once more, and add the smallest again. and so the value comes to -0.32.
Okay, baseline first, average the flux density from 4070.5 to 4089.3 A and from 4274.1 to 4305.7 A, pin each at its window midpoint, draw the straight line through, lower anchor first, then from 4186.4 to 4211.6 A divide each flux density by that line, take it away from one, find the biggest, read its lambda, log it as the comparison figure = 4198.99 A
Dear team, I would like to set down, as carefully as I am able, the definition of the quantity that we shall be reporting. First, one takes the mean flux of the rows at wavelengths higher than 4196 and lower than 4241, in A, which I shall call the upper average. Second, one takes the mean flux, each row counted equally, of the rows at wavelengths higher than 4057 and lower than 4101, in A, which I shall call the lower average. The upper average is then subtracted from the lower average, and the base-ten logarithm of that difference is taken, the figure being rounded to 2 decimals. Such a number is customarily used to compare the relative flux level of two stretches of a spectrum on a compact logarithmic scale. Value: -0.15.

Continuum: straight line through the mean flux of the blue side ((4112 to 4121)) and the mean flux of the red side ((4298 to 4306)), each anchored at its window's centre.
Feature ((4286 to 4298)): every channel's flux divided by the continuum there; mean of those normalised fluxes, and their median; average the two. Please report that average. 0.917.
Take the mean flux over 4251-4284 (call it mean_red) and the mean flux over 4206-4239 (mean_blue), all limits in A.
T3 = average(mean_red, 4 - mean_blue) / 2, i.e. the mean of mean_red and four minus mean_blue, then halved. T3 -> 1.02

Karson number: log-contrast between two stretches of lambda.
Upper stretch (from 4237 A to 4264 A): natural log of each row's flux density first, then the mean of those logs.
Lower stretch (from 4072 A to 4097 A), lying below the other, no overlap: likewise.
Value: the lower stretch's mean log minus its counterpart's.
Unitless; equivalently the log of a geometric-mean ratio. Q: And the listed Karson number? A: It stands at 0.11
